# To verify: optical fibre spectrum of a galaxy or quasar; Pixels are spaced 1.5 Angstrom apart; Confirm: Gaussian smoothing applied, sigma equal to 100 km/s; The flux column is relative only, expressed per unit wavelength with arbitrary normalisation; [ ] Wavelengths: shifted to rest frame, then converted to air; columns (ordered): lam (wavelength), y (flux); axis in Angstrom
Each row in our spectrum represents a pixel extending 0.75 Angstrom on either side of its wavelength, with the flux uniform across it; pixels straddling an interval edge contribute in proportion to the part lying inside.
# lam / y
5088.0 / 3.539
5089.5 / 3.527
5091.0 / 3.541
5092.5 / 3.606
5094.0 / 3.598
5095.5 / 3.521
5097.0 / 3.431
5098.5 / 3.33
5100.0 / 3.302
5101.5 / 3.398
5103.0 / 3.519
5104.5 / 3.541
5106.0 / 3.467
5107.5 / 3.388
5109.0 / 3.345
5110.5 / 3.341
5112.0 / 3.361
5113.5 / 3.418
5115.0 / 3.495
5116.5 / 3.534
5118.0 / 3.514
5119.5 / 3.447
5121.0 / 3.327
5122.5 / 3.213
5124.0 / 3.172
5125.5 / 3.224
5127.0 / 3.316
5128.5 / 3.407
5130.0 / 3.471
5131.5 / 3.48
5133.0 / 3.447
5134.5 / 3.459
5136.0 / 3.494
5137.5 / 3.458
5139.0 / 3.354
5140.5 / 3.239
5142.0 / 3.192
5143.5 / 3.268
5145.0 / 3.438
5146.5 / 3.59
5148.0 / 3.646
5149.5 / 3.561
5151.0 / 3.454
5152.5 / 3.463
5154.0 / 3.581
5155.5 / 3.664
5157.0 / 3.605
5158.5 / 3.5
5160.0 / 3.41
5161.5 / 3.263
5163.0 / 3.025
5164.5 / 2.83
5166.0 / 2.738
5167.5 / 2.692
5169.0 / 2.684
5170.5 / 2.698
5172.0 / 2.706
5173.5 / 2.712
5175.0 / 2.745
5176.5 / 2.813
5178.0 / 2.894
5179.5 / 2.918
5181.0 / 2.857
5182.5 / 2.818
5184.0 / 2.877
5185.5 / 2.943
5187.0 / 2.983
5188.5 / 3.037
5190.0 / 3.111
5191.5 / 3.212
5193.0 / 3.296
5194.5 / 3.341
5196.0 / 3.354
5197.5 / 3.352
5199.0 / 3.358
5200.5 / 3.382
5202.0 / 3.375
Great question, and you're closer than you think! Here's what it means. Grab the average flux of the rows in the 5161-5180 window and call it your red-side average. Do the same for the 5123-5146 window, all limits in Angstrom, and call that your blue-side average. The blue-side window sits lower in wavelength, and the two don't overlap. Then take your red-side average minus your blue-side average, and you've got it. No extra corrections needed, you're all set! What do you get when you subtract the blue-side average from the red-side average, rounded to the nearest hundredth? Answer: -0.54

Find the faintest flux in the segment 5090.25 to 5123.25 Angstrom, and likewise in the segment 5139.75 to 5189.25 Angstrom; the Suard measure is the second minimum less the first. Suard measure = -0.5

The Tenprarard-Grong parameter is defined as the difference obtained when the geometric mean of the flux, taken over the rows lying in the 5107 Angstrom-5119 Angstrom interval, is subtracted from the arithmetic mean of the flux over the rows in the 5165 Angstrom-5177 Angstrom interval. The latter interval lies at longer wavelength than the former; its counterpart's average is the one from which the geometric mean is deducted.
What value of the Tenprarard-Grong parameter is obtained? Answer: -0.70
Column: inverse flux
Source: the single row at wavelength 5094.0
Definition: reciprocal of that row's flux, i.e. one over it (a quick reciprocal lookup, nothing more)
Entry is 0.278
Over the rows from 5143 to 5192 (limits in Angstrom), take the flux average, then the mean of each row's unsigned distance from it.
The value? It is 0.307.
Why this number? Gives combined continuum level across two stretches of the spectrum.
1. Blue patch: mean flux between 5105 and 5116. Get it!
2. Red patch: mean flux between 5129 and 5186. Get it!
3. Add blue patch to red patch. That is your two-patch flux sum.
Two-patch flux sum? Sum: 6.59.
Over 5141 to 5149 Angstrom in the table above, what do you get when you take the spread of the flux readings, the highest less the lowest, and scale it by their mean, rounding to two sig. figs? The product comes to 1.6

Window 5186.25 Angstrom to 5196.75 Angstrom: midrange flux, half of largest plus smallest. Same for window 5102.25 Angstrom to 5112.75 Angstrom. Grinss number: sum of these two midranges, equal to 6.6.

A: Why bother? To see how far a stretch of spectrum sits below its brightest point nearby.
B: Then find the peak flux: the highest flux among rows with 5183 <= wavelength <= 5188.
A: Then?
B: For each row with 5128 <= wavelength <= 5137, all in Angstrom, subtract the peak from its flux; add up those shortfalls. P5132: 2.86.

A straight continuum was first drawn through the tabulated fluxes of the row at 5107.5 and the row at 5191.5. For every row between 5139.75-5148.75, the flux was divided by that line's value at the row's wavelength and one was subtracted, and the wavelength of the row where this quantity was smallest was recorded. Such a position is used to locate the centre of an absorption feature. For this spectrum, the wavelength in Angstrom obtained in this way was 5142.0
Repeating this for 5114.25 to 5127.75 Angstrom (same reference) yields 5124.0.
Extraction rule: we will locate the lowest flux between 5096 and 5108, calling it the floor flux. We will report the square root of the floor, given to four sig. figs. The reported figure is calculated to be 1.817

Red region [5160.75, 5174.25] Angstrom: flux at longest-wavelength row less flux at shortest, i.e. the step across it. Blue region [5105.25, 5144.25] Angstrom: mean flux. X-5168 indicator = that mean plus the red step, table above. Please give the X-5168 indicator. 2.8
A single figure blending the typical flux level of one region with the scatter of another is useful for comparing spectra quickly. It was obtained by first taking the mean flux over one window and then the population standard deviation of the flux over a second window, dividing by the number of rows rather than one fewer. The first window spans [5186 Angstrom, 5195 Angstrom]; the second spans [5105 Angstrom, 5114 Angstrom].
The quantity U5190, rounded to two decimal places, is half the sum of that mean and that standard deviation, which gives 1.60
